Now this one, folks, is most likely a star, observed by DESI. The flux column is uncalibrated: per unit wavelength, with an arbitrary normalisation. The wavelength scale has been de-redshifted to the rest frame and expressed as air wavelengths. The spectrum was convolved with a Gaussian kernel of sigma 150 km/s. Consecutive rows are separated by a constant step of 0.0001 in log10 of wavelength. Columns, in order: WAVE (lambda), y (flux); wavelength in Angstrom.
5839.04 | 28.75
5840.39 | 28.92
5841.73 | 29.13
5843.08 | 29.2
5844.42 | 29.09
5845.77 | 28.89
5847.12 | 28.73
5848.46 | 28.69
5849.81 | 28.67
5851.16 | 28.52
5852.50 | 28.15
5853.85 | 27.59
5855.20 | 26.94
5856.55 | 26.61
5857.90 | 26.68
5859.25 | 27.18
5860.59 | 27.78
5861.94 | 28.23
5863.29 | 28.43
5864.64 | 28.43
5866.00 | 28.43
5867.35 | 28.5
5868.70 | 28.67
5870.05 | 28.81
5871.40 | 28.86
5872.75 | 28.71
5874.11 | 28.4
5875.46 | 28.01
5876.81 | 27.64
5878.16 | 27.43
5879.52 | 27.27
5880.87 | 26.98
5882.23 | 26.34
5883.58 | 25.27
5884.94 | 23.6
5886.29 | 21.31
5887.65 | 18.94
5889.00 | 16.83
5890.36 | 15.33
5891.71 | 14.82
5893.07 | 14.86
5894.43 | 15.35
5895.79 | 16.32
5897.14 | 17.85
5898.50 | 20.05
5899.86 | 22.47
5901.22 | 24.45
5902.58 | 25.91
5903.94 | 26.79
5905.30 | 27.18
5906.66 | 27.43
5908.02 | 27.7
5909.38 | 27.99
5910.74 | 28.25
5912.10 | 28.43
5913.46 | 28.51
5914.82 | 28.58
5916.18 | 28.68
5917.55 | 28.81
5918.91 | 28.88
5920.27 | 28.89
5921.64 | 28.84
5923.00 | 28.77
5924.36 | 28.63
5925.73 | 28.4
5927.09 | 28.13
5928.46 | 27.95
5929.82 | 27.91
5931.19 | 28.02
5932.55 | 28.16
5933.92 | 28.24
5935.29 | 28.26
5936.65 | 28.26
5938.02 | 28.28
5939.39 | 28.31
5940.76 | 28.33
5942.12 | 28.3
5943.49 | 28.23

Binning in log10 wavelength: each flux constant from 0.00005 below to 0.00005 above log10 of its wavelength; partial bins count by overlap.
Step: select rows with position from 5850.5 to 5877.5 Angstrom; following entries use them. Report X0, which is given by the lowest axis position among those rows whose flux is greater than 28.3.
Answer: 5851.16 Angstrom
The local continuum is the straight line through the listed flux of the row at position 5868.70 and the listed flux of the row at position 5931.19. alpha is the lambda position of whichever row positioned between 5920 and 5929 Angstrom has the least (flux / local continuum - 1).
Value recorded 5928.46 Angstrom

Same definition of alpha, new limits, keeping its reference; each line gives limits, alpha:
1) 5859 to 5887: 5886.29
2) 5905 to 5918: 5905.30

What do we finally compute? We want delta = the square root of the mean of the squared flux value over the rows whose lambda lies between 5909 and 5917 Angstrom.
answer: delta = 28.4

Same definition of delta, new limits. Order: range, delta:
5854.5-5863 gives 27.2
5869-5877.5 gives 28.4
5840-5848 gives 29.0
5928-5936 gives 28.1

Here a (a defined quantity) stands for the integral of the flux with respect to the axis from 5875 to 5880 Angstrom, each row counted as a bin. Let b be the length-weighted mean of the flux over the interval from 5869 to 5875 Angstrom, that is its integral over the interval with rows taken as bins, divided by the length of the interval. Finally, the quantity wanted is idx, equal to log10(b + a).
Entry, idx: 2.22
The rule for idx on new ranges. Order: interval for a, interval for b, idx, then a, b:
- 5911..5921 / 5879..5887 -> 2.49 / 287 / 25.1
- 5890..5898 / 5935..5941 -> 2.19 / 127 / 28.3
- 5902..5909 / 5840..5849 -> 2.34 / 189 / 29.0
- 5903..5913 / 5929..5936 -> 2.48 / 277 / 28.1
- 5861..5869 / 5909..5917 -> 2.41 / 227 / 28.4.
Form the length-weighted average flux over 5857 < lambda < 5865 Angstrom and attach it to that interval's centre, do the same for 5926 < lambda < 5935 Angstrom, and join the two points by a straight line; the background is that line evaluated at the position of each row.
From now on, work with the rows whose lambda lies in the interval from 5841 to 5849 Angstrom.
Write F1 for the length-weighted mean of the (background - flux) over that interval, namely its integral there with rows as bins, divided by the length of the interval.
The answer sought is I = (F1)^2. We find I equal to 1.6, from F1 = -1.3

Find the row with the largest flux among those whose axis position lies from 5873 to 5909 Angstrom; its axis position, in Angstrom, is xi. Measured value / 5874.11 Angstrom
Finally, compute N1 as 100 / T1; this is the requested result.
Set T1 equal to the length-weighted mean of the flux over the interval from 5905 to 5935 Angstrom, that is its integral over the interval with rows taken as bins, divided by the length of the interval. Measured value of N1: 3.5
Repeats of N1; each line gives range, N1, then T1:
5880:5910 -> 4.5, 22.0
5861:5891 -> 3.9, 25.9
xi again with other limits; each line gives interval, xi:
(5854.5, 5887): 5871.40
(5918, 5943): 5920.27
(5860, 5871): 5870.05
